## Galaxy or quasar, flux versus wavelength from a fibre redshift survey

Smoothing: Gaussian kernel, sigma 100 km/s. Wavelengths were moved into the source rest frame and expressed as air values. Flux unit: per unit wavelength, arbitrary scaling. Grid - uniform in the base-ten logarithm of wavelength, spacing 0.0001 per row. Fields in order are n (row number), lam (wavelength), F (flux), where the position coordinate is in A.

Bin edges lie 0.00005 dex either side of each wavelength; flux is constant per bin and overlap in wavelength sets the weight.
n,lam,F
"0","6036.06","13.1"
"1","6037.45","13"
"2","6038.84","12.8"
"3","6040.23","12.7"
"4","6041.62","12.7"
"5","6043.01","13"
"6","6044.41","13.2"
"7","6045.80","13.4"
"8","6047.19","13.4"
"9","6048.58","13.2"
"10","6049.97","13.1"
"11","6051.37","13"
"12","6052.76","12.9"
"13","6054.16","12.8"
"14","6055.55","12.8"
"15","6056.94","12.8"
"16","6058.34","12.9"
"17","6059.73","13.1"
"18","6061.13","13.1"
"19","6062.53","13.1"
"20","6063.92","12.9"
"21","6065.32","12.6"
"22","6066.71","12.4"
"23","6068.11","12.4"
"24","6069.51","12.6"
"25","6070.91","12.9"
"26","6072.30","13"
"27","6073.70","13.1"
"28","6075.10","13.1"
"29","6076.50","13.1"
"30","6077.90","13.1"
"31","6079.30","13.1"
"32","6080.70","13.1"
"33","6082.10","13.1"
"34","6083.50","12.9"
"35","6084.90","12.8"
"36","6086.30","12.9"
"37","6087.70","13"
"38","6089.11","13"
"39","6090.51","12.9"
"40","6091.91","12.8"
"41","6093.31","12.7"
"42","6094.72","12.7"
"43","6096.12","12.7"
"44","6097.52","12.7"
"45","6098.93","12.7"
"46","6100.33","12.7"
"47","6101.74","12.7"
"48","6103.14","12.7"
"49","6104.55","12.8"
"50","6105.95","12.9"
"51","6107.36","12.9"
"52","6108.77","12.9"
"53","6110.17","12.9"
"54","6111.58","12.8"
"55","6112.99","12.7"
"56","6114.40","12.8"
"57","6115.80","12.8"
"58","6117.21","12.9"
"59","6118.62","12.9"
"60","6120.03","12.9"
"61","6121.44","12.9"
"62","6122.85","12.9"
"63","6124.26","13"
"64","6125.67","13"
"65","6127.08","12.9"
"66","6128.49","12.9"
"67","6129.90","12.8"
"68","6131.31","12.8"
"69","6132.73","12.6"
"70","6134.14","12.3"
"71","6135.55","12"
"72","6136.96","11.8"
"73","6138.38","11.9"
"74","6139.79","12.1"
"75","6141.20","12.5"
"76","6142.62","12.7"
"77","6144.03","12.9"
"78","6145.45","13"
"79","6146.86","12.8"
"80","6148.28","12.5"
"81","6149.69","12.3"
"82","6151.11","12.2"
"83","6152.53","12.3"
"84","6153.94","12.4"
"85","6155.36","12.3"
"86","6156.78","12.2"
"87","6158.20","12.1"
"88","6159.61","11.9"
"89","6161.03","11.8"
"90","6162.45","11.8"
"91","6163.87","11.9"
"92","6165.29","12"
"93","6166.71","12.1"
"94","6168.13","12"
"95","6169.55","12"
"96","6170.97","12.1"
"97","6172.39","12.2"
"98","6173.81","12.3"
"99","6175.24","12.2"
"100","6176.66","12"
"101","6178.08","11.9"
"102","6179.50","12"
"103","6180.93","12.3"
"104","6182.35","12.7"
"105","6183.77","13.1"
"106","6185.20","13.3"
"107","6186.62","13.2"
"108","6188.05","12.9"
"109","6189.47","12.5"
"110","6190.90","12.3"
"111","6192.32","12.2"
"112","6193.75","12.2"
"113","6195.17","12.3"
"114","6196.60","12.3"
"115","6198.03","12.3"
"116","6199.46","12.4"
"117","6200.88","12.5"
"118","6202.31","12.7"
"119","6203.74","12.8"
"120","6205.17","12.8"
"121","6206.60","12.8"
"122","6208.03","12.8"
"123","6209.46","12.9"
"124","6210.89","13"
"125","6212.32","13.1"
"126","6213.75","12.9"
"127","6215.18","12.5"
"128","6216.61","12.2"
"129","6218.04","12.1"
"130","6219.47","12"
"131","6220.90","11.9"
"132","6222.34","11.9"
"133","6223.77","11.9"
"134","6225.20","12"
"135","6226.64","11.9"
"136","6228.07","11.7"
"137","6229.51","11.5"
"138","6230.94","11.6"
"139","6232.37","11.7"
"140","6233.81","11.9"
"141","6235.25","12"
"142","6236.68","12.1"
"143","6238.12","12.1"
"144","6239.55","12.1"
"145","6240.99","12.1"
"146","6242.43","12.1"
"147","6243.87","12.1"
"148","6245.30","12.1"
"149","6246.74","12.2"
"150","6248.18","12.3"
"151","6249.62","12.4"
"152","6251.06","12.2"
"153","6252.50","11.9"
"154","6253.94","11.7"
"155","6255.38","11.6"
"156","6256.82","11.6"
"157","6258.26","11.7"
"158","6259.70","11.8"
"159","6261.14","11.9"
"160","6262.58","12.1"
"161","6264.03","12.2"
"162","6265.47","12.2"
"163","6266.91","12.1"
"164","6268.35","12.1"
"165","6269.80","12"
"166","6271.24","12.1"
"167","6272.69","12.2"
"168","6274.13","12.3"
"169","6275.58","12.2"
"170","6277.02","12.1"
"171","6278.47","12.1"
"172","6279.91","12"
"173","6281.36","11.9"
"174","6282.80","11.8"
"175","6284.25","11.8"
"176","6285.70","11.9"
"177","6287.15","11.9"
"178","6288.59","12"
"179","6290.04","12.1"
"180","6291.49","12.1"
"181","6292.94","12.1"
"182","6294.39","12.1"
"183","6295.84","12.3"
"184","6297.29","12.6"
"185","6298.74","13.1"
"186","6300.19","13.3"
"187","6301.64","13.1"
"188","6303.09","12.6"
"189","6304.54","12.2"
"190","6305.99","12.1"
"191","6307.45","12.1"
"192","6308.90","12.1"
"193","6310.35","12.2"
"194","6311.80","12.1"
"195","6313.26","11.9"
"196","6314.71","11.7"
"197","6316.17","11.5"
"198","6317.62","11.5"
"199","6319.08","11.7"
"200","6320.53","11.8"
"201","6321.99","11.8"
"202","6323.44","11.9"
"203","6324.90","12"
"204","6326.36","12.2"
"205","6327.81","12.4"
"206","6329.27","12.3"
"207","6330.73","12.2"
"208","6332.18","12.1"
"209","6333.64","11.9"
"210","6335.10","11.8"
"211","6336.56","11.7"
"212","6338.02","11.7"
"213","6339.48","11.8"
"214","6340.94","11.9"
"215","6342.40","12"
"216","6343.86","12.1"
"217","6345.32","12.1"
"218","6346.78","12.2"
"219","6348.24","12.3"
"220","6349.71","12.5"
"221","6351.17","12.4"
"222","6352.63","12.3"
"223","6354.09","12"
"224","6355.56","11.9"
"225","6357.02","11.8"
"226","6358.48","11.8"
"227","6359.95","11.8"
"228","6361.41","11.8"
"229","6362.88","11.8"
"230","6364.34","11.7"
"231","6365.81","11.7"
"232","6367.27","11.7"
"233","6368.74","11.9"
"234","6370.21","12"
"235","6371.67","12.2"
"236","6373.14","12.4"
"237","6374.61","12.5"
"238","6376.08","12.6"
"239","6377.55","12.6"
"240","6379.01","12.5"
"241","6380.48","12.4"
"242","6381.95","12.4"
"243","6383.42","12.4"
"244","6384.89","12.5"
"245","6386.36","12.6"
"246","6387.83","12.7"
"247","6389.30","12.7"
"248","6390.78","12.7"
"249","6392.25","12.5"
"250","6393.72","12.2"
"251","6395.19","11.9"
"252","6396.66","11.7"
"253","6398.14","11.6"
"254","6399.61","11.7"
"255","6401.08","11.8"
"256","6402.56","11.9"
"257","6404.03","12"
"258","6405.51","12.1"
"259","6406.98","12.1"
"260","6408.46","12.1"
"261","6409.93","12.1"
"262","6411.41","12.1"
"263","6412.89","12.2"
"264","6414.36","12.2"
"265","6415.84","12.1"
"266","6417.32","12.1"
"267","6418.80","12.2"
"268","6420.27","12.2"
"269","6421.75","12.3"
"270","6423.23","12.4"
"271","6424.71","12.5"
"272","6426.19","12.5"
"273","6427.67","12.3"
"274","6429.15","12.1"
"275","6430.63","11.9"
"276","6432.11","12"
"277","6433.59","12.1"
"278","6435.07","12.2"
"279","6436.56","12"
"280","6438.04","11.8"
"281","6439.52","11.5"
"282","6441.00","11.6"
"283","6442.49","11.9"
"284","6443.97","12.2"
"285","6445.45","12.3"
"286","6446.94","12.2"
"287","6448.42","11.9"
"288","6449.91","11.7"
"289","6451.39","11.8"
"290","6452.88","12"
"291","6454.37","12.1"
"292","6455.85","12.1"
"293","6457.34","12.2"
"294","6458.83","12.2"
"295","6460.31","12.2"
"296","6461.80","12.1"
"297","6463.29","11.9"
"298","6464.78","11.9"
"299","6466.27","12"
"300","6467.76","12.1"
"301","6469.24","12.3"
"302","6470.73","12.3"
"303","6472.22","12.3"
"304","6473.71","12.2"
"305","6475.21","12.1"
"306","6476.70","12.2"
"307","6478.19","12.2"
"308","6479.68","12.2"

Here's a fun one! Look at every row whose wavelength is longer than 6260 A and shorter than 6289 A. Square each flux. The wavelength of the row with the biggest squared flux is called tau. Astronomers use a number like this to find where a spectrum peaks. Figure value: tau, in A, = 6274.13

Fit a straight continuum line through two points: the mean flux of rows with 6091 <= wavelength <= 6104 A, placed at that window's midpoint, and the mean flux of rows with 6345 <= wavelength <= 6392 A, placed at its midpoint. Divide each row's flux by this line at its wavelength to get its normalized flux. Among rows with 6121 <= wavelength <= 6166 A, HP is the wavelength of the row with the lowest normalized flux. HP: 6136.96 A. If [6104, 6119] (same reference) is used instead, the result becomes 6112.99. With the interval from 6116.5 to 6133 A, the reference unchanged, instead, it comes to 6132.73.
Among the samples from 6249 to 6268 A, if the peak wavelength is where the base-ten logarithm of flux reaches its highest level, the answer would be 6249.62 A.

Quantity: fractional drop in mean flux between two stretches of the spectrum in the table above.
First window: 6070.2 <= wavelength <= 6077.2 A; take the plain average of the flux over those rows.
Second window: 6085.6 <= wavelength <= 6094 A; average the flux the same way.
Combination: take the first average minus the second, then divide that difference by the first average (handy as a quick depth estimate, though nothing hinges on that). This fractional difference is 0.012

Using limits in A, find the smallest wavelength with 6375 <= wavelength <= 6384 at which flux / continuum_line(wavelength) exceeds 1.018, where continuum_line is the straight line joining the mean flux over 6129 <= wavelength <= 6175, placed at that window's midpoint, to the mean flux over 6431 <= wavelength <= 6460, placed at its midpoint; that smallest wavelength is 6376.08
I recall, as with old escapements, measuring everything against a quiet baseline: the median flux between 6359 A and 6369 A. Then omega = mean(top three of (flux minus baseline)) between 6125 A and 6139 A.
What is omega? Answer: 1.1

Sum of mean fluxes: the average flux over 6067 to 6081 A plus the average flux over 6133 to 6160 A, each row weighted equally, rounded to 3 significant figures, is 25.3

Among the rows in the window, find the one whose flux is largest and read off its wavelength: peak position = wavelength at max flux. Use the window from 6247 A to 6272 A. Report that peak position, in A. 6249.62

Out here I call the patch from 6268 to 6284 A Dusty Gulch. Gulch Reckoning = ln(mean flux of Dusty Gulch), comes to 2.49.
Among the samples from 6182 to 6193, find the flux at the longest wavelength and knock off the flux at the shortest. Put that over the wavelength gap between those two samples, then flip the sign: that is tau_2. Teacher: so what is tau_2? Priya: 0.05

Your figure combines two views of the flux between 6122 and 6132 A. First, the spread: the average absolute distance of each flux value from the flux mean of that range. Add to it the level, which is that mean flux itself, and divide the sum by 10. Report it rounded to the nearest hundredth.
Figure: 1.30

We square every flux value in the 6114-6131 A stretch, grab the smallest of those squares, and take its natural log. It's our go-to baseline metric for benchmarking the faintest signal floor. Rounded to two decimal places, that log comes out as 5.10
